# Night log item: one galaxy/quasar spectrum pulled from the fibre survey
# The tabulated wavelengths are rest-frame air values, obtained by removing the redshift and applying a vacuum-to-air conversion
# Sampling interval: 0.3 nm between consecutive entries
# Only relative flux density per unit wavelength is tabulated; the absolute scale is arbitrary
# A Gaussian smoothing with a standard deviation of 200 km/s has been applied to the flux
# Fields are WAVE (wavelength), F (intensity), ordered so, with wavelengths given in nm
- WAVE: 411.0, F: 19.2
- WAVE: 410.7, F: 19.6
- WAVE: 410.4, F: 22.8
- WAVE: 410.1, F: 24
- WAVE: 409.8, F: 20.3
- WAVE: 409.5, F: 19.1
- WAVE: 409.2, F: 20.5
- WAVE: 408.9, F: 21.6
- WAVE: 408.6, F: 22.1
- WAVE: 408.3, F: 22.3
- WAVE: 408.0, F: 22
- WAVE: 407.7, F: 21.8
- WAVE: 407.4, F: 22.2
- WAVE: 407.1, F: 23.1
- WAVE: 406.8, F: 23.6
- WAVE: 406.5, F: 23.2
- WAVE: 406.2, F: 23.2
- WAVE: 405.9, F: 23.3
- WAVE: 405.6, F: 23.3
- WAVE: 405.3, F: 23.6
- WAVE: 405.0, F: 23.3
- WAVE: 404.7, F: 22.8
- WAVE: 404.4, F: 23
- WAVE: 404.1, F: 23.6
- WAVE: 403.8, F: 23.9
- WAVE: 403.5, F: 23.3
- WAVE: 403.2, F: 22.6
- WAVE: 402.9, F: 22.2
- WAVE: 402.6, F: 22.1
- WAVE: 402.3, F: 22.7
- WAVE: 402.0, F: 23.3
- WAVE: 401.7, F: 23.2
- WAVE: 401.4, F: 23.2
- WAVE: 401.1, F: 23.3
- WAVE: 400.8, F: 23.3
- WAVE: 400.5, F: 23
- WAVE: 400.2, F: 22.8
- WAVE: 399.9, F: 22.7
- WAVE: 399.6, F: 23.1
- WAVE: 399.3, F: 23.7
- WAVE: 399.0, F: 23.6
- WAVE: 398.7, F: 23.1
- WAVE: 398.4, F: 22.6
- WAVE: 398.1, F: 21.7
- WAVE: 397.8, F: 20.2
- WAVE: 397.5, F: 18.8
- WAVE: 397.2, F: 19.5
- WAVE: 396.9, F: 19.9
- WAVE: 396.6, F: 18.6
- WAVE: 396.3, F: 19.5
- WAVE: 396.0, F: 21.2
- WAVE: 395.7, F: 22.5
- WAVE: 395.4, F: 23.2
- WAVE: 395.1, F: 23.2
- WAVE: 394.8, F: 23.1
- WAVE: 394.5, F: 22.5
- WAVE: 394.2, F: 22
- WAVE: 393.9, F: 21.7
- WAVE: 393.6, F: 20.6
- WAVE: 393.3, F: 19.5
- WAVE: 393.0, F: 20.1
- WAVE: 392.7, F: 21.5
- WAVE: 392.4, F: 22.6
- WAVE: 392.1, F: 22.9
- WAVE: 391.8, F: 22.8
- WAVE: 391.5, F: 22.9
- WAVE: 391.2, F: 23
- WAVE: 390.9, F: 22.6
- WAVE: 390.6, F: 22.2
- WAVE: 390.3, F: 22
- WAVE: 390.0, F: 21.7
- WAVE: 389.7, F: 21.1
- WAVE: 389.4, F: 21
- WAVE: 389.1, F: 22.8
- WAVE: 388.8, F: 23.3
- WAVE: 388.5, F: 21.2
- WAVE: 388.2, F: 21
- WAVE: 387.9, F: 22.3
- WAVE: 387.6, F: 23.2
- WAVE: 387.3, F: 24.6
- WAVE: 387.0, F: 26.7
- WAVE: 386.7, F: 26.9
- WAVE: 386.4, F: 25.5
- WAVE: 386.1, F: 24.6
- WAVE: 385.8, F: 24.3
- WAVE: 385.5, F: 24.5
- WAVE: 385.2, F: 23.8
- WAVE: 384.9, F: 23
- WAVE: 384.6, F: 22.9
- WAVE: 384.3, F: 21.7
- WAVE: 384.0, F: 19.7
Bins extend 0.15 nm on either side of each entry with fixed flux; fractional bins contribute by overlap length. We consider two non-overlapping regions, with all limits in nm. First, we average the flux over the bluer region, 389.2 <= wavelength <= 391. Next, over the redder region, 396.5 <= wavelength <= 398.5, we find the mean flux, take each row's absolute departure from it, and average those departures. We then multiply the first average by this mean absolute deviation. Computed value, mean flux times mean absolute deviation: 25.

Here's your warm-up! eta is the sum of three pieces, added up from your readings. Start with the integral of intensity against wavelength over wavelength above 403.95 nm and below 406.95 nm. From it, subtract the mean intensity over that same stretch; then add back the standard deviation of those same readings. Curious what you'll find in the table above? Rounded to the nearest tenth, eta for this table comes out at 46.8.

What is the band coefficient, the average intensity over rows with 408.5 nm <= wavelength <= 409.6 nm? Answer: 20.8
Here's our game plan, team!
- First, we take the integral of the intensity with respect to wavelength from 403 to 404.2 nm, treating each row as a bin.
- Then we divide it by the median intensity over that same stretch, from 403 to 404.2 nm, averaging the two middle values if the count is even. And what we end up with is 1.19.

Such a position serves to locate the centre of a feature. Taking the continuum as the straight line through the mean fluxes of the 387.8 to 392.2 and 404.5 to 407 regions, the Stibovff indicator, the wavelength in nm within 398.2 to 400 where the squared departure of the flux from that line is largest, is 399.3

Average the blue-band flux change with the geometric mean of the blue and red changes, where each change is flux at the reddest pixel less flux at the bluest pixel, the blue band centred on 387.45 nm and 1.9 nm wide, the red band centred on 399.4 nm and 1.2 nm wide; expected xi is -1.8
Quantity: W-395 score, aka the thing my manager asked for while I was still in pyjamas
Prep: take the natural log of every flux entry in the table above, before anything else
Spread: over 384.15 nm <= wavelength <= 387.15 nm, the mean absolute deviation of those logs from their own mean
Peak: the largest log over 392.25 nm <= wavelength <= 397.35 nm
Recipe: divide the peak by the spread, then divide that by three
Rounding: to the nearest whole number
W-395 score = 20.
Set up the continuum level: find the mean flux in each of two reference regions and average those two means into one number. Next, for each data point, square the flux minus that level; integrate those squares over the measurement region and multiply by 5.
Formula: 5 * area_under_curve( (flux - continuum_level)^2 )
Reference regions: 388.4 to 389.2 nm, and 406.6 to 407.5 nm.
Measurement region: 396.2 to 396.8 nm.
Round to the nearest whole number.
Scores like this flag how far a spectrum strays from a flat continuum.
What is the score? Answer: 41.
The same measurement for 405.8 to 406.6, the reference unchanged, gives 1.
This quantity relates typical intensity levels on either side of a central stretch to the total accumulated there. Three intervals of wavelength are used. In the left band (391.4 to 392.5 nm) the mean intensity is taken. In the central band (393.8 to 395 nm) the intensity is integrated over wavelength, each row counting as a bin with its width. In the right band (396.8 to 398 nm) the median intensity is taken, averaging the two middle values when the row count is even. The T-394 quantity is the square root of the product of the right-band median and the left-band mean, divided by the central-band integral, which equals 0.79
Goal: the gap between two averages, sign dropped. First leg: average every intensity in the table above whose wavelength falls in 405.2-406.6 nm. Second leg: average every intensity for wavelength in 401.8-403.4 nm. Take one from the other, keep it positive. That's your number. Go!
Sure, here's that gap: 0.7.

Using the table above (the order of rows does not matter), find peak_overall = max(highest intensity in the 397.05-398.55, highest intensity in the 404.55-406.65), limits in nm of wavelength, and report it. 23.6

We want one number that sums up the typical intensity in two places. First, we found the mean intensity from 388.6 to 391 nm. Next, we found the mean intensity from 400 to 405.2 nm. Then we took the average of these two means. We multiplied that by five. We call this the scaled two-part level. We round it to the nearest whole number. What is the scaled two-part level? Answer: 113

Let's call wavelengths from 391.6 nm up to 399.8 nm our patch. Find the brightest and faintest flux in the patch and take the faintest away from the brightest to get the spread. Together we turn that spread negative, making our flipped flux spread -5.1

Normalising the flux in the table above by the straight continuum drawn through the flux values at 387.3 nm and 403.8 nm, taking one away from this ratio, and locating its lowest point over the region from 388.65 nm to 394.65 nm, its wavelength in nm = 393.3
